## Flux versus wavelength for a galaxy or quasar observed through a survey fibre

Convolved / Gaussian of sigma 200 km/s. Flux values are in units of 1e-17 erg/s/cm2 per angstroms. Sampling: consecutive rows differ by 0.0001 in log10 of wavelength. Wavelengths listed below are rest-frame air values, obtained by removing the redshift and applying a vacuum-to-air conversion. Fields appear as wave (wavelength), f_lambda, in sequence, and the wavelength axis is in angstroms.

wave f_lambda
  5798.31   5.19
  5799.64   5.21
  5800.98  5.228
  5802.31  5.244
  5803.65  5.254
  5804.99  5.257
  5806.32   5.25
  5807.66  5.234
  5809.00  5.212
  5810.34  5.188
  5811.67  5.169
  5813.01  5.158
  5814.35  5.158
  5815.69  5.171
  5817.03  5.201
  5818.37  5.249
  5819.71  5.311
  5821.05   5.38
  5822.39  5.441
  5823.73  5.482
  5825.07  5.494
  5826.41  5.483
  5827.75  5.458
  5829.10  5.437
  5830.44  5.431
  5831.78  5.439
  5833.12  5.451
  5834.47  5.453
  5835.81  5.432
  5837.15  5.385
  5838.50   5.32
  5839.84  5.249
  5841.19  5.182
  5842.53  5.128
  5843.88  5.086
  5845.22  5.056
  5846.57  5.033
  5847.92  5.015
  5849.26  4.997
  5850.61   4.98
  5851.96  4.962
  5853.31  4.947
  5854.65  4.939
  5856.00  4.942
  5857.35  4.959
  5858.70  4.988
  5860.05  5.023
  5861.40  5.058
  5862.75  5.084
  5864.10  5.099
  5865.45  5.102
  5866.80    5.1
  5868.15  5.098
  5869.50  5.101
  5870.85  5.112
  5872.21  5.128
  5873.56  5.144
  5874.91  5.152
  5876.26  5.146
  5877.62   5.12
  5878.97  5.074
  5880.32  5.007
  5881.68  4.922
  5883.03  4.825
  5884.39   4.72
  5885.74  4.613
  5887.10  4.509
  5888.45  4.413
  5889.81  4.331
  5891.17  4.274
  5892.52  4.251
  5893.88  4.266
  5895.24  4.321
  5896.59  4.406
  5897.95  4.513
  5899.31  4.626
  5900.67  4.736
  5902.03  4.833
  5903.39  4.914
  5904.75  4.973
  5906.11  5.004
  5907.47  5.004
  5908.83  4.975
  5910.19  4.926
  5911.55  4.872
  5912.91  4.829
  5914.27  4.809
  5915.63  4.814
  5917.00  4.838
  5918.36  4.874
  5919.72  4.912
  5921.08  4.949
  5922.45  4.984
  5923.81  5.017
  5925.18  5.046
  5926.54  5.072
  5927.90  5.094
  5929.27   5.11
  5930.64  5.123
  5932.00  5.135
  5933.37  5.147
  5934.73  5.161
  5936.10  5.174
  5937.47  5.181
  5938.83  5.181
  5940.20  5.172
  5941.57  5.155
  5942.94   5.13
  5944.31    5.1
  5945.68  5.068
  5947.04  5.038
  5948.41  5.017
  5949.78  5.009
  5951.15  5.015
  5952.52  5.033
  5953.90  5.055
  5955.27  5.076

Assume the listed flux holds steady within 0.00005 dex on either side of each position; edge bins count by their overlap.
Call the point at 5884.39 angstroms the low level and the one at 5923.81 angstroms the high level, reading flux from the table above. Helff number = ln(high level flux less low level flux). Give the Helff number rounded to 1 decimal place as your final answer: -1.2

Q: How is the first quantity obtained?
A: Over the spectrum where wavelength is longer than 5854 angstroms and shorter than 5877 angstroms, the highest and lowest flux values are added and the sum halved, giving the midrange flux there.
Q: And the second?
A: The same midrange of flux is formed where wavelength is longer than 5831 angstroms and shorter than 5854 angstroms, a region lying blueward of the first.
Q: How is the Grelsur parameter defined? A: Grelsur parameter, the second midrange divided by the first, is 1.03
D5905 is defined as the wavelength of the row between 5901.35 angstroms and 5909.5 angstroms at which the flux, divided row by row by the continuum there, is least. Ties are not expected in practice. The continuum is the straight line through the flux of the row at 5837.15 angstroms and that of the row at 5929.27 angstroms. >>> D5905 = 5902.03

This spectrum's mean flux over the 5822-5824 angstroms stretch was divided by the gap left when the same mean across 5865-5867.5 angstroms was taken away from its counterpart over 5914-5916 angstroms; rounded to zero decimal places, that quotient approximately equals -19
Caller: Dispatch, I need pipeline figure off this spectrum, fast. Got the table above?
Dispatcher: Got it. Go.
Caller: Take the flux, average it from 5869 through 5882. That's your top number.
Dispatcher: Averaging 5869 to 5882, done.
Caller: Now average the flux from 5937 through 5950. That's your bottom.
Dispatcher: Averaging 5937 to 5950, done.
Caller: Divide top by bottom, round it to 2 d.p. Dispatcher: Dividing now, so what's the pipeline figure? 1.00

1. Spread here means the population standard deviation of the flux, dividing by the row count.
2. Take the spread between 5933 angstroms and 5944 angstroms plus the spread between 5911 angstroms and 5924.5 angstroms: 0.09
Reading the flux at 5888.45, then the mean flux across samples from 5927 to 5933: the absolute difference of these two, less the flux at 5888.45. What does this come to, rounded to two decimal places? -3.71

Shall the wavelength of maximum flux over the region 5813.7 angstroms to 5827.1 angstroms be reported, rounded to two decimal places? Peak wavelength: 5825.07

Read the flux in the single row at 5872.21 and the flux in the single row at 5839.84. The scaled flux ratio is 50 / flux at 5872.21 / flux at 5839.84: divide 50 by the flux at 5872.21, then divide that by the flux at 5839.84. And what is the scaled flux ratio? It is 1.86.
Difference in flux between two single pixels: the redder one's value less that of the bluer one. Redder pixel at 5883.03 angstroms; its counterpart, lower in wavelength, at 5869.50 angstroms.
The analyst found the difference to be -0.28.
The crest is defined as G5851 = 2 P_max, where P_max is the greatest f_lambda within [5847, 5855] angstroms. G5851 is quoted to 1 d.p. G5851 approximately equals 10.0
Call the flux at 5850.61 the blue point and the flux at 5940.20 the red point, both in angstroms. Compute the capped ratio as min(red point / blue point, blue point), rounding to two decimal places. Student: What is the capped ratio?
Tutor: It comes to 1.04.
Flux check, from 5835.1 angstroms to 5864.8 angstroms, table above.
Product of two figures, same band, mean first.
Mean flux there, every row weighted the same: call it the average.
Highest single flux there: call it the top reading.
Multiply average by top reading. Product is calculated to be 28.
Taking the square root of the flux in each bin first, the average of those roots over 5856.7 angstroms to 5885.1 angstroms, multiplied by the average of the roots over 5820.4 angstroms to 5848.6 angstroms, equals 5.18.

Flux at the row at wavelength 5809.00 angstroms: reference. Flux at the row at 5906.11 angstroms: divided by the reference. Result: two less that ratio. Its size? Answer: 1.04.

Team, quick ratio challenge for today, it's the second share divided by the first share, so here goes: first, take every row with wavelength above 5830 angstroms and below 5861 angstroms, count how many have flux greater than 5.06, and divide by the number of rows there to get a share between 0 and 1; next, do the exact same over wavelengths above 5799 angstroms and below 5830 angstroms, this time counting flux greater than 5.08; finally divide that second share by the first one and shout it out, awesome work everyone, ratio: 2.1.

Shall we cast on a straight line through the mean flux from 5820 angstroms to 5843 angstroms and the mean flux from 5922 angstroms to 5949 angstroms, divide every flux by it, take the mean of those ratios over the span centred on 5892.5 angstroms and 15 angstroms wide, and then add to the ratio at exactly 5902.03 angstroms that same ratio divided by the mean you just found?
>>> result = 2.03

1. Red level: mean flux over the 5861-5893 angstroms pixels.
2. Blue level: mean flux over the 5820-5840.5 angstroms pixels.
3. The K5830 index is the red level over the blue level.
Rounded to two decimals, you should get 0.90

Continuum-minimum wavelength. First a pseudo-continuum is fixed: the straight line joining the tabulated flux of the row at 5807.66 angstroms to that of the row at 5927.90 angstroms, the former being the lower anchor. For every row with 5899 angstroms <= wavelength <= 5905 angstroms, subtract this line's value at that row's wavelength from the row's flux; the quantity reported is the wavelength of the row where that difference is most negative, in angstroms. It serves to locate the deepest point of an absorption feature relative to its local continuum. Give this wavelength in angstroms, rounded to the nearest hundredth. 5899.31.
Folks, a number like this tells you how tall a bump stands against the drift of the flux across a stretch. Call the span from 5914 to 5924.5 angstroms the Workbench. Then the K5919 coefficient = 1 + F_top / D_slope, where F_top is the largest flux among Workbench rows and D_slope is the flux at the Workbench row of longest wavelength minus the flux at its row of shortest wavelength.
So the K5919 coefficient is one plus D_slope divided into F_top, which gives 25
